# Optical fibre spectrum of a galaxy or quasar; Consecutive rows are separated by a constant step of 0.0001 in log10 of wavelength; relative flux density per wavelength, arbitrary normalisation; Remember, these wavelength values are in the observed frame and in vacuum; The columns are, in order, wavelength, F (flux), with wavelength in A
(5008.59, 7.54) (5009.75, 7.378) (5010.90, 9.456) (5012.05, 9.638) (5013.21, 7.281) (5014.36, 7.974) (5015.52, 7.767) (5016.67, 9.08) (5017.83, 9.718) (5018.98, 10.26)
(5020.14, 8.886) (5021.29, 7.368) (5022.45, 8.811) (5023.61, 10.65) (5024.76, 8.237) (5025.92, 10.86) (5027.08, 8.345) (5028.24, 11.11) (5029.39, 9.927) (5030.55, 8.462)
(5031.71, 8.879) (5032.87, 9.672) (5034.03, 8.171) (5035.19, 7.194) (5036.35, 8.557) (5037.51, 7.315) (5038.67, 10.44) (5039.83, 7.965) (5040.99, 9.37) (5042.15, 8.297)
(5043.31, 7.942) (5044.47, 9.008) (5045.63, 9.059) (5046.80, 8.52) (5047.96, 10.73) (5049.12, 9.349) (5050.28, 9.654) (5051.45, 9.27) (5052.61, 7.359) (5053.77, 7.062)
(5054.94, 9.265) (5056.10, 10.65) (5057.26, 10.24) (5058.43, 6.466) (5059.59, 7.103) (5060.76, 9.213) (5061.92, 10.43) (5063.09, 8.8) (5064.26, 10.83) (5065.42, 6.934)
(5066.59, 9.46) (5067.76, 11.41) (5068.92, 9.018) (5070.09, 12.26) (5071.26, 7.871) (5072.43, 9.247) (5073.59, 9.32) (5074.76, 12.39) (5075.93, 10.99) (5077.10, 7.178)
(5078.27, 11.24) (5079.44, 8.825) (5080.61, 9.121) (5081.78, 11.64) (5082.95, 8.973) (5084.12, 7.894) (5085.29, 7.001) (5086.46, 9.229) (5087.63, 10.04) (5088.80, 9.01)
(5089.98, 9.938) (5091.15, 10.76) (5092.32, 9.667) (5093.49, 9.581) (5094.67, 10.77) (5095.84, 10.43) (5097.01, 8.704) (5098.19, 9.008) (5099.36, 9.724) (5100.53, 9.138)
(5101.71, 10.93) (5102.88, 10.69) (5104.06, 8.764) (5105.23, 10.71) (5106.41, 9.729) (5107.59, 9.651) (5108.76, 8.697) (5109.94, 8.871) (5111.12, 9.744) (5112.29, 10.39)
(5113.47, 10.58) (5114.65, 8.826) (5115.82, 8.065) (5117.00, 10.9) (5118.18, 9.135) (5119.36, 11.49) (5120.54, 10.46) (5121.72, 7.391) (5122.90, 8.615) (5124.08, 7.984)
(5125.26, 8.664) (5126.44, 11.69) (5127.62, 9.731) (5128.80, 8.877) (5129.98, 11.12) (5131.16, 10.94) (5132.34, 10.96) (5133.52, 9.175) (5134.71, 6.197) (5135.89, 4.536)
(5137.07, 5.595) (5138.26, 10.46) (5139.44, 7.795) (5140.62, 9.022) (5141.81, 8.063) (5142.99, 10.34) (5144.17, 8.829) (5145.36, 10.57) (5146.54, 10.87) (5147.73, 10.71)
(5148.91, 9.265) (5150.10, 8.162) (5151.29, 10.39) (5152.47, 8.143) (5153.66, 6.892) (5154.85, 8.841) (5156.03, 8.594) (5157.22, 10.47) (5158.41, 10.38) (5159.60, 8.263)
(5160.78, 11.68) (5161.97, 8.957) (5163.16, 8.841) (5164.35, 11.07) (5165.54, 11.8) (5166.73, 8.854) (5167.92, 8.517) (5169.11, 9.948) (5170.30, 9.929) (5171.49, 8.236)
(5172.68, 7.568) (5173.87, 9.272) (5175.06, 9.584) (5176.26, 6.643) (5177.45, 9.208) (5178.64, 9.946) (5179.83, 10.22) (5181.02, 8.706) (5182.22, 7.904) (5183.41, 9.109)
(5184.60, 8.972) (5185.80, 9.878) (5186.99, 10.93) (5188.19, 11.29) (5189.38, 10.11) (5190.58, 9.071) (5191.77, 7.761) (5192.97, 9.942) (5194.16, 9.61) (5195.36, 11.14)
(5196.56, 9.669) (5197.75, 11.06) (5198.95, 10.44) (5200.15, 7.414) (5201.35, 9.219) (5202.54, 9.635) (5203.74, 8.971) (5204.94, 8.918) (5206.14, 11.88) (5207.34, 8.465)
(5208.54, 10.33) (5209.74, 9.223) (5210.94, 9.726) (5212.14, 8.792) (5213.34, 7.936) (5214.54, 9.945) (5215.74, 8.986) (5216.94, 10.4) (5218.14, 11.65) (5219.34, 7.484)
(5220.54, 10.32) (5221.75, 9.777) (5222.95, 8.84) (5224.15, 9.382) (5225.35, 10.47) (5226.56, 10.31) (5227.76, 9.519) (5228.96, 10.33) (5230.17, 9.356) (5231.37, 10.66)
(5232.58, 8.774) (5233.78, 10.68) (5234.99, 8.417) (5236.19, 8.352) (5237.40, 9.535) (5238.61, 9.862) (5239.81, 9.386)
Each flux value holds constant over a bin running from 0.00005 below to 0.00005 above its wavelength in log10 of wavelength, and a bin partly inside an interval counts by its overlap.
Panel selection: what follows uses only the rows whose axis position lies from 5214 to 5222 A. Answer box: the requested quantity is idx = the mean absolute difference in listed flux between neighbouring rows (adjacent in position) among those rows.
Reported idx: 1.9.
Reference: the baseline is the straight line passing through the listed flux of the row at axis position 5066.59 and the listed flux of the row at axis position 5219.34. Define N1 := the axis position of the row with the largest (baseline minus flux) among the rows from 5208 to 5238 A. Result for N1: 5219.34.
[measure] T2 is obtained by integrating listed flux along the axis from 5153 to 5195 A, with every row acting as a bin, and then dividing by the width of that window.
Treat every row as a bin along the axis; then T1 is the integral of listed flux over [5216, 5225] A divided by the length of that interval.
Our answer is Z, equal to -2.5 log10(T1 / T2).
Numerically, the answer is -0.04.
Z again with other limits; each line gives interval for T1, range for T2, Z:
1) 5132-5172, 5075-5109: 0.06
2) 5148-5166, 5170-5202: -0.01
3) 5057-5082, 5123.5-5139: -0.07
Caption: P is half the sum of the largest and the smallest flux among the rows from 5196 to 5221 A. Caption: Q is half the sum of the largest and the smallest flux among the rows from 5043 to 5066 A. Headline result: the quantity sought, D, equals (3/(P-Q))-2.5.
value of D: 1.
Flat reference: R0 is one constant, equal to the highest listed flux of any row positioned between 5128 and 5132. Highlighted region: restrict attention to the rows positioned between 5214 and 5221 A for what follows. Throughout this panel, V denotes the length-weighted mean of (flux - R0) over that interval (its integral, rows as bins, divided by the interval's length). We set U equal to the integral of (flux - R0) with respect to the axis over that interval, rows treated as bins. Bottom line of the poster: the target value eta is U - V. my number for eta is -8.0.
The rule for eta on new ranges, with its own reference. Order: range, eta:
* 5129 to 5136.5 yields -15.0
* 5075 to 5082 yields -7.5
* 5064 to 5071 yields -7.6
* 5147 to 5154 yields -12.5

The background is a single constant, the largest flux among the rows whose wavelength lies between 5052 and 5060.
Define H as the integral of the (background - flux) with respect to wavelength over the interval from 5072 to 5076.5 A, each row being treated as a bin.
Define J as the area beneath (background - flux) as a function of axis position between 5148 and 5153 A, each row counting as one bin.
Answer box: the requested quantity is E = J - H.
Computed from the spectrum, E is 7.1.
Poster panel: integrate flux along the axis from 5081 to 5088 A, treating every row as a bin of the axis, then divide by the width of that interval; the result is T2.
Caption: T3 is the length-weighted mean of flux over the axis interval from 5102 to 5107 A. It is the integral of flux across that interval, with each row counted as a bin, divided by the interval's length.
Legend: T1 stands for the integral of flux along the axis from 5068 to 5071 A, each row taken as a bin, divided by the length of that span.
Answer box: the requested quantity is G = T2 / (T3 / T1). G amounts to 9.5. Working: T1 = 10.4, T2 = 9.1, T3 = 10.0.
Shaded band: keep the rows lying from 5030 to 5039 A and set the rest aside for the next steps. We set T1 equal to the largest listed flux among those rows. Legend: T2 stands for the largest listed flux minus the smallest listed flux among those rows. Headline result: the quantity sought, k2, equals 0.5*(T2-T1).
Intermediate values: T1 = 10.44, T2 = 3.2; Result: -3.6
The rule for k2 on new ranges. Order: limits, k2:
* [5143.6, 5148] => -4.4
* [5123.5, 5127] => -4.0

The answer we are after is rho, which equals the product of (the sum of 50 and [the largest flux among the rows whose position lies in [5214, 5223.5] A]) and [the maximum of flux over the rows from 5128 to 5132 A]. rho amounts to 686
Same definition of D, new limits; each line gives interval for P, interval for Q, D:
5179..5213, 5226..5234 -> -40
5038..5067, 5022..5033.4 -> -5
